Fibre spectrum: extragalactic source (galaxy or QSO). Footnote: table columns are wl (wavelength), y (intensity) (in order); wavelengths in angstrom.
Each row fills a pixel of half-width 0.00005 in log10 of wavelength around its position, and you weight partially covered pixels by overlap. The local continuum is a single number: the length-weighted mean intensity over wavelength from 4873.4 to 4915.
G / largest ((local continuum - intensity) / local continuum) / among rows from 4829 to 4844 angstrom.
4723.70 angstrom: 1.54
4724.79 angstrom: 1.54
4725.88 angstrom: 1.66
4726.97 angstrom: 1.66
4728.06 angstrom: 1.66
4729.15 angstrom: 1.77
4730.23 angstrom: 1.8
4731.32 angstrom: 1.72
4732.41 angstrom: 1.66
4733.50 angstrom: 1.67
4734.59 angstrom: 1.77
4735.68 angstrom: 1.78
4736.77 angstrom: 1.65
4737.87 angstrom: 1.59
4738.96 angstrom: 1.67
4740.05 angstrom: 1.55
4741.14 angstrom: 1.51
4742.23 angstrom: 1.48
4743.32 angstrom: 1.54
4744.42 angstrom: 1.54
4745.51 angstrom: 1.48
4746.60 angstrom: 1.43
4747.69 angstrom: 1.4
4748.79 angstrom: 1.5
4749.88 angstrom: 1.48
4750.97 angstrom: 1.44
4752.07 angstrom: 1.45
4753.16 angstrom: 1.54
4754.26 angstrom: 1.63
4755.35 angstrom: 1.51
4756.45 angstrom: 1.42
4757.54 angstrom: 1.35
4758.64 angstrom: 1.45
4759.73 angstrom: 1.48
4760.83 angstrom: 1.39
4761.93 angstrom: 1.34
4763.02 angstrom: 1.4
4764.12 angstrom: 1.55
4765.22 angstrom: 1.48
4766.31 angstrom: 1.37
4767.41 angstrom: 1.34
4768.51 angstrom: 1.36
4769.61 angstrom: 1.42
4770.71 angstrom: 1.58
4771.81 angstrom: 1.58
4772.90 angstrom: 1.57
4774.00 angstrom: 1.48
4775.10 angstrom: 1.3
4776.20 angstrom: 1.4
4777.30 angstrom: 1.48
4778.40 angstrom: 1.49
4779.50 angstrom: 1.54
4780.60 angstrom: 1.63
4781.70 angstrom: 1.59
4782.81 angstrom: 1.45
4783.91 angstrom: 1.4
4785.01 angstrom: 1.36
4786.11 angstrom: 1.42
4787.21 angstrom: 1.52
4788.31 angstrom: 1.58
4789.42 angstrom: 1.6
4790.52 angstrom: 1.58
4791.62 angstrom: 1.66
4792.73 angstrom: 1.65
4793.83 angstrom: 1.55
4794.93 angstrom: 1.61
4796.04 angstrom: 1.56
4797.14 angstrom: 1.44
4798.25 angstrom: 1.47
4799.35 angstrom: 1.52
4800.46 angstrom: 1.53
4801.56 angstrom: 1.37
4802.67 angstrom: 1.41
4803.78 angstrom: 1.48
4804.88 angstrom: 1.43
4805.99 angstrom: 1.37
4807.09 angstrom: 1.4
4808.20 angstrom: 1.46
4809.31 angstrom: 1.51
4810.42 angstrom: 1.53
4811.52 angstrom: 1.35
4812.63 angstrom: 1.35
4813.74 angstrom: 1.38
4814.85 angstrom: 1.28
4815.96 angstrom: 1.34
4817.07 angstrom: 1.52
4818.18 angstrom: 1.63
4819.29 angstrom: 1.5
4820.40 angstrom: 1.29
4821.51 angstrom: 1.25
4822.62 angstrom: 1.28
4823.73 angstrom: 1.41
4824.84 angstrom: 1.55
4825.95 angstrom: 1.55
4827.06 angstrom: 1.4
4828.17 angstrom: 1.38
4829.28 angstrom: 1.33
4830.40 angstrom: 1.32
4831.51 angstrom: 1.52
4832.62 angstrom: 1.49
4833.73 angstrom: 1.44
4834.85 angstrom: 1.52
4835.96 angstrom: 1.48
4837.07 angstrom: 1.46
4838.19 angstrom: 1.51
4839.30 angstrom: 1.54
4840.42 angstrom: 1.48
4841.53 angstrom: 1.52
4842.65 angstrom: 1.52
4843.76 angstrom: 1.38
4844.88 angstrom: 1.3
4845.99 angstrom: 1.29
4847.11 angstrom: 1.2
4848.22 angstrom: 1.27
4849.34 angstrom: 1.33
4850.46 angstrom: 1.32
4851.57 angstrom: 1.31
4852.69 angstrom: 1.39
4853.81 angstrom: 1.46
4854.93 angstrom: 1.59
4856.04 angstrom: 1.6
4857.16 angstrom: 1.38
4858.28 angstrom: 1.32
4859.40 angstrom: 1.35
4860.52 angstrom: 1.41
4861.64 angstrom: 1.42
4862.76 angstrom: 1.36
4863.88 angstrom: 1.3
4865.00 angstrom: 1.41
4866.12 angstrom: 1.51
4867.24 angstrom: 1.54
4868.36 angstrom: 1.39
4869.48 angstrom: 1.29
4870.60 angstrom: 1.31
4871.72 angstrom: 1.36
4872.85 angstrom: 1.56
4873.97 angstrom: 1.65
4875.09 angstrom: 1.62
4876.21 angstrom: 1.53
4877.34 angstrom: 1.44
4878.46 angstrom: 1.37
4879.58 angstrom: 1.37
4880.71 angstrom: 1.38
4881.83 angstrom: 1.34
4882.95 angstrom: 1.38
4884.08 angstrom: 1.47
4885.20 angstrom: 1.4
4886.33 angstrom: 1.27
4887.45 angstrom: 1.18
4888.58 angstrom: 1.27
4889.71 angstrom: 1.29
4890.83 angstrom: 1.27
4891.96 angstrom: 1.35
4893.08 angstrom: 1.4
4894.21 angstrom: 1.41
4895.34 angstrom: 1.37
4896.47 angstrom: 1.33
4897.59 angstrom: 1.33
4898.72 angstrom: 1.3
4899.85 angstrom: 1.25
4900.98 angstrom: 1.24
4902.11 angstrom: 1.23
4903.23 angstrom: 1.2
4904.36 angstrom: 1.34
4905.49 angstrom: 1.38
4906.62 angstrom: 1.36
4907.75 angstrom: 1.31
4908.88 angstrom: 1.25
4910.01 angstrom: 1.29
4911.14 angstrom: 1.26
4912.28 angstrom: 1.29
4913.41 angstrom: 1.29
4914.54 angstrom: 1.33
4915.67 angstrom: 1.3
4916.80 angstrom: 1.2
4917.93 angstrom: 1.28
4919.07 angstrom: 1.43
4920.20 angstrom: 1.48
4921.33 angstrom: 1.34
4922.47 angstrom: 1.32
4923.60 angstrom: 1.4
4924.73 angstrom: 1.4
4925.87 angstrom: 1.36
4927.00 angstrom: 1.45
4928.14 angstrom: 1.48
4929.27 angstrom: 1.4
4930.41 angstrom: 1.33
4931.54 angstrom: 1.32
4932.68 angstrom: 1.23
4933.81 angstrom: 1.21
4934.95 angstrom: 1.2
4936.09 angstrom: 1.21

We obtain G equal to 0.02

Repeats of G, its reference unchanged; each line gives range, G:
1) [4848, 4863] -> 0.06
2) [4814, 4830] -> 0.07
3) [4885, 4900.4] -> 0.12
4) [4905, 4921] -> 0.11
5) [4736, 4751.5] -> -0.04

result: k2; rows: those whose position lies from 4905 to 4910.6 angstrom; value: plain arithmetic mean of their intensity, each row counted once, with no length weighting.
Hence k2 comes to 1.32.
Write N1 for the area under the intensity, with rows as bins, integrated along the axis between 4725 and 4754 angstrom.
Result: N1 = 46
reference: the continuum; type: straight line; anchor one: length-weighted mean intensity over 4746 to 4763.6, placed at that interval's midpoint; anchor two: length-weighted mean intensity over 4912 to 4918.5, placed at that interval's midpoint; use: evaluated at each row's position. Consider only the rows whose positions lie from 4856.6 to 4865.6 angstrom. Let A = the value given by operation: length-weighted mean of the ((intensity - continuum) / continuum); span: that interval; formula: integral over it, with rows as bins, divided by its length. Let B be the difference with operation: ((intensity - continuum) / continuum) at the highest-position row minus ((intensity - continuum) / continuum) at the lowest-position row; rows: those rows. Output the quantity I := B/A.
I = 1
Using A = 0.023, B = 0.03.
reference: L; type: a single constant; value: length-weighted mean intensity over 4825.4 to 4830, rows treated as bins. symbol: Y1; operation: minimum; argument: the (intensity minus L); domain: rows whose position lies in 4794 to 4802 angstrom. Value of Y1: -0.04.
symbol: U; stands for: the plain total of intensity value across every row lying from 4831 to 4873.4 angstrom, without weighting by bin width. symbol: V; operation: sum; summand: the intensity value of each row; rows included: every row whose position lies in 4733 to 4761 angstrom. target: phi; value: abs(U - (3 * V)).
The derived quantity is 65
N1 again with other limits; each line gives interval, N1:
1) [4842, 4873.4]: 44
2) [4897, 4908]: 14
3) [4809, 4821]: 17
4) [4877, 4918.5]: 55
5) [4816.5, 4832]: 22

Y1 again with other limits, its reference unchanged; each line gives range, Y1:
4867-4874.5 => -0.12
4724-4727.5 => 0.13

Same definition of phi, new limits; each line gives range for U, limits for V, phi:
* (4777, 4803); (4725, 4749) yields 70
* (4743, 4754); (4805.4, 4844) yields 136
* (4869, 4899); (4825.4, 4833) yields 7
